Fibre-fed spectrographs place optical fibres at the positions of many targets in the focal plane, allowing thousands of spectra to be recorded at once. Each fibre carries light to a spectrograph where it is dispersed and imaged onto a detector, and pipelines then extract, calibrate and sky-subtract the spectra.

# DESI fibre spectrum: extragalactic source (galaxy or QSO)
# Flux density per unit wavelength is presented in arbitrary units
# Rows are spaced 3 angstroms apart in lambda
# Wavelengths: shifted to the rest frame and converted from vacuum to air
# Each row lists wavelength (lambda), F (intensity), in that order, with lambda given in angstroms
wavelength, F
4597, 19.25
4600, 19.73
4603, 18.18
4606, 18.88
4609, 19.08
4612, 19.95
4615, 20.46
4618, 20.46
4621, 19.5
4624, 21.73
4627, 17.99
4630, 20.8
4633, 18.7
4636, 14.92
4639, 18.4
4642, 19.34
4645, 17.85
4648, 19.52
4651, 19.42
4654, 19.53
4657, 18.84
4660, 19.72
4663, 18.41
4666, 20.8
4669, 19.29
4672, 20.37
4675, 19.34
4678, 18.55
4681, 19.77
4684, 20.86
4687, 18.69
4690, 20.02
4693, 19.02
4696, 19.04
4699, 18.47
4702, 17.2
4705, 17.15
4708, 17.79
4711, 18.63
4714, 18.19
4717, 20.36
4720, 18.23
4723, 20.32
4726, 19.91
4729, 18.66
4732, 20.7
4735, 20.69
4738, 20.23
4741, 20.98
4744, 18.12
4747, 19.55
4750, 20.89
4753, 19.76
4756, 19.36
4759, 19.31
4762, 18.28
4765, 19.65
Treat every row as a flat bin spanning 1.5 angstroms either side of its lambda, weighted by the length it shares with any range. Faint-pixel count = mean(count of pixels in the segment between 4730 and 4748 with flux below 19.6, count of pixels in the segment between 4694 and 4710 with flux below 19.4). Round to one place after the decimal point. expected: 3.5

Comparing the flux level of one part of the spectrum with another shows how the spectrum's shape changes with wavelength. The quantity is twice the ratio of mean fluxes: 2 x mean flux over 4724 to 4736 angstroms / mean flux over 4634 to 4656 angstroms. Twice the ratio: 2.17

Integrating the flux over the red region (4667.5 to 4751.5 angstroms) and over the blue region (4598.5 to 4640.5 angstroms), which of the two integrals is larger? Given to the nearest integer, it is 1623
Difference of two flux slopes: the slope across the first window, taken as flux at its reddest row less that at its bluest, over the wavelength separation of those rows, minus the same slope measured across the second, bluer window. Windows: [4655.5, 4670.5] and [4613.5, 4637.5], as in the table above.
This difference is 0.30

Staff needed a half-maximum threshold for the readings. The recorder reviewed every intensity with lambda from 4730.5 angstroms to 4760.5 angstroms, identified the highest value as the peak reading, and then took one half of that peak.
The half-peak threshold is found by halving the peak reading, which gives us 10.5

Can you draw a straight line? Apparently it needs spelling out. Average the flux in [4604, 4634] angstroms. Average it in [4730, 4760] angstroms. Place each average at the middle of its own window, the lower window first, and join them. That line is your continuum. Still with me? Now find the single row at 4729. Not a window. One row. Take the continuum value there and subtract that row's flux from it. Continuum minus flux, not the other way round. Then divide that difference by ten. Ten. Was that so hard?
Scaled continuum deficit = 0.13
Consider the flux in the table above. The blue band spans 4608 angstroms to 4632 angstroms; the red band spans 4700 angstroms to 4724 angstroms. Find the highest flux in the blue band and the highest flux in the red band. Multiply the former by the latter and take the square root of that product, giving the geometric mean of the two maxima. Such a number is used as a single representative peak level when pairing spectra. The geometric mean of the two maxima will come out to 21.0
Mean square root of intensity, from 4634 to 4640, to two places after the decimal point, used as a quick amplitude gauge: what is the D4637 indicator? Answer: 4.08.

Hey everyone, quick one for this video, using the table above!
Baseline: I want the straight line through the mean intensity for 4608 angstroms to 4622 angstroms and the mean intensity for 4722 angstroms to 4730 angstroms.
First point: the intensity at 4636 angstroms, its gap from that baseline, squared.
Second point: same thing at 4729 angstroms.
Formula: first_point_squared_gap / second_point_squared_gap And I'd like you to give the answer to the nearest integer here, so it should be 26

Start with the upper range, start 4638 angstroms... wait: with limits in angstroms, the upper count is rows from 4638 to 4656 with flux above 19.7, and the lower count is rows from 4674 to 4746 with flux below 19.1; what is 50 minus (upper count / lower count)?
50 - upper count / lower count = 50.00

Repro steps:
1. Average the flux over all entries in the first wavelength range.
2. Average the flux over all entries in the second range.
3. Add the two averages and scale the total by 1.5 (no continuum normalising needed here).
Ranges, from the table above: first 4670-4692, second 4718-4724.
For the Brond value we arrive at 58.4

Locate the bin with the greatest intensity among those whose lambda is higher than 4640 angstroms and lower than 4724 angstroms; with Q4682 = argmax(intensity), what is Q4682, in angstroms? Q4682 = 4684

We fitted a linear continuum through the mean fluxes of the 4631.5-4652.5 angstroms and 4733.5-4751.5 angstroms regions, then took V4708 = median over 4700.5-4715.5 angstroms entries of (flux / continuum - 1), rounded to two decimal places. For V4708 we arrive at -0.09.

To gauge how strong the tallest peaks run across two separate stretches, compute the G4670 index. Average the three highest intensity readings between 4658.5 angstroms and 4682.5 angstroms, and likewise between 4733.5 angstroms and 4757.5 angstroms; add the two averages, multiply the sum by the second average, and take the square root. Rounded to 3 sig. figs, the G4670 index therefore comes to 29.3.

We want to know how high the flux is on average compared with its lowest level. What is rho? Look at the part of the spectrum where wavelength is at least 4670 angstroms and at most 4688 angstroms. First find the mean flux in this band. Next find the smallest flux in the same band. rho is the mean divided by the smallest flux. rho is 1.06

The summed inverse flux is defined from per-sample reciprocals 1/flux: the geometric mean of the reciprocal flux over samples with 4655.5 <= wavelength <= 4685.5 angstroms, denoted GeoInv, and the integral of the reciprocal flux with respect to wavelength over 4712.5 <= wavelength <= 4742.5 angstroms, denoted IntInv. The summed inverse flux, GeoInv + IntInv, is 1.57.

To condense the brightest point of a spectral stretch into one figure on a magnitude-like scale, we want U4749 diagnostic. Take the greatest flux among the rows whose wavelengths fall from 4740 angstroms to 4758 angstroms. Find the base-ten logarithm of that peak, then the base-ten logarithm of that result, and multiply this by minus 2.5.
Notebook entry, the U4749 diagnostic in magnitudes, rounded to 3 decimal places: -0.303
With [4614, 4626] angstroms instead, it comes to -0.315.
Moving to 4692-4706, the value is -0.268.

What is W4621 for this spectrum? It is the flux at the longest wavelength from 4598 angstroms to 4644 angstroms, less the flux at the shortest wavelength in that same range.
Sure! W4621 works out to -0.4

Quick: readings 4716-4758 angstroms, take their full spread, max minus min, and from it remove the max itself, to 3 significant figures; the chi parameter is -18.1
